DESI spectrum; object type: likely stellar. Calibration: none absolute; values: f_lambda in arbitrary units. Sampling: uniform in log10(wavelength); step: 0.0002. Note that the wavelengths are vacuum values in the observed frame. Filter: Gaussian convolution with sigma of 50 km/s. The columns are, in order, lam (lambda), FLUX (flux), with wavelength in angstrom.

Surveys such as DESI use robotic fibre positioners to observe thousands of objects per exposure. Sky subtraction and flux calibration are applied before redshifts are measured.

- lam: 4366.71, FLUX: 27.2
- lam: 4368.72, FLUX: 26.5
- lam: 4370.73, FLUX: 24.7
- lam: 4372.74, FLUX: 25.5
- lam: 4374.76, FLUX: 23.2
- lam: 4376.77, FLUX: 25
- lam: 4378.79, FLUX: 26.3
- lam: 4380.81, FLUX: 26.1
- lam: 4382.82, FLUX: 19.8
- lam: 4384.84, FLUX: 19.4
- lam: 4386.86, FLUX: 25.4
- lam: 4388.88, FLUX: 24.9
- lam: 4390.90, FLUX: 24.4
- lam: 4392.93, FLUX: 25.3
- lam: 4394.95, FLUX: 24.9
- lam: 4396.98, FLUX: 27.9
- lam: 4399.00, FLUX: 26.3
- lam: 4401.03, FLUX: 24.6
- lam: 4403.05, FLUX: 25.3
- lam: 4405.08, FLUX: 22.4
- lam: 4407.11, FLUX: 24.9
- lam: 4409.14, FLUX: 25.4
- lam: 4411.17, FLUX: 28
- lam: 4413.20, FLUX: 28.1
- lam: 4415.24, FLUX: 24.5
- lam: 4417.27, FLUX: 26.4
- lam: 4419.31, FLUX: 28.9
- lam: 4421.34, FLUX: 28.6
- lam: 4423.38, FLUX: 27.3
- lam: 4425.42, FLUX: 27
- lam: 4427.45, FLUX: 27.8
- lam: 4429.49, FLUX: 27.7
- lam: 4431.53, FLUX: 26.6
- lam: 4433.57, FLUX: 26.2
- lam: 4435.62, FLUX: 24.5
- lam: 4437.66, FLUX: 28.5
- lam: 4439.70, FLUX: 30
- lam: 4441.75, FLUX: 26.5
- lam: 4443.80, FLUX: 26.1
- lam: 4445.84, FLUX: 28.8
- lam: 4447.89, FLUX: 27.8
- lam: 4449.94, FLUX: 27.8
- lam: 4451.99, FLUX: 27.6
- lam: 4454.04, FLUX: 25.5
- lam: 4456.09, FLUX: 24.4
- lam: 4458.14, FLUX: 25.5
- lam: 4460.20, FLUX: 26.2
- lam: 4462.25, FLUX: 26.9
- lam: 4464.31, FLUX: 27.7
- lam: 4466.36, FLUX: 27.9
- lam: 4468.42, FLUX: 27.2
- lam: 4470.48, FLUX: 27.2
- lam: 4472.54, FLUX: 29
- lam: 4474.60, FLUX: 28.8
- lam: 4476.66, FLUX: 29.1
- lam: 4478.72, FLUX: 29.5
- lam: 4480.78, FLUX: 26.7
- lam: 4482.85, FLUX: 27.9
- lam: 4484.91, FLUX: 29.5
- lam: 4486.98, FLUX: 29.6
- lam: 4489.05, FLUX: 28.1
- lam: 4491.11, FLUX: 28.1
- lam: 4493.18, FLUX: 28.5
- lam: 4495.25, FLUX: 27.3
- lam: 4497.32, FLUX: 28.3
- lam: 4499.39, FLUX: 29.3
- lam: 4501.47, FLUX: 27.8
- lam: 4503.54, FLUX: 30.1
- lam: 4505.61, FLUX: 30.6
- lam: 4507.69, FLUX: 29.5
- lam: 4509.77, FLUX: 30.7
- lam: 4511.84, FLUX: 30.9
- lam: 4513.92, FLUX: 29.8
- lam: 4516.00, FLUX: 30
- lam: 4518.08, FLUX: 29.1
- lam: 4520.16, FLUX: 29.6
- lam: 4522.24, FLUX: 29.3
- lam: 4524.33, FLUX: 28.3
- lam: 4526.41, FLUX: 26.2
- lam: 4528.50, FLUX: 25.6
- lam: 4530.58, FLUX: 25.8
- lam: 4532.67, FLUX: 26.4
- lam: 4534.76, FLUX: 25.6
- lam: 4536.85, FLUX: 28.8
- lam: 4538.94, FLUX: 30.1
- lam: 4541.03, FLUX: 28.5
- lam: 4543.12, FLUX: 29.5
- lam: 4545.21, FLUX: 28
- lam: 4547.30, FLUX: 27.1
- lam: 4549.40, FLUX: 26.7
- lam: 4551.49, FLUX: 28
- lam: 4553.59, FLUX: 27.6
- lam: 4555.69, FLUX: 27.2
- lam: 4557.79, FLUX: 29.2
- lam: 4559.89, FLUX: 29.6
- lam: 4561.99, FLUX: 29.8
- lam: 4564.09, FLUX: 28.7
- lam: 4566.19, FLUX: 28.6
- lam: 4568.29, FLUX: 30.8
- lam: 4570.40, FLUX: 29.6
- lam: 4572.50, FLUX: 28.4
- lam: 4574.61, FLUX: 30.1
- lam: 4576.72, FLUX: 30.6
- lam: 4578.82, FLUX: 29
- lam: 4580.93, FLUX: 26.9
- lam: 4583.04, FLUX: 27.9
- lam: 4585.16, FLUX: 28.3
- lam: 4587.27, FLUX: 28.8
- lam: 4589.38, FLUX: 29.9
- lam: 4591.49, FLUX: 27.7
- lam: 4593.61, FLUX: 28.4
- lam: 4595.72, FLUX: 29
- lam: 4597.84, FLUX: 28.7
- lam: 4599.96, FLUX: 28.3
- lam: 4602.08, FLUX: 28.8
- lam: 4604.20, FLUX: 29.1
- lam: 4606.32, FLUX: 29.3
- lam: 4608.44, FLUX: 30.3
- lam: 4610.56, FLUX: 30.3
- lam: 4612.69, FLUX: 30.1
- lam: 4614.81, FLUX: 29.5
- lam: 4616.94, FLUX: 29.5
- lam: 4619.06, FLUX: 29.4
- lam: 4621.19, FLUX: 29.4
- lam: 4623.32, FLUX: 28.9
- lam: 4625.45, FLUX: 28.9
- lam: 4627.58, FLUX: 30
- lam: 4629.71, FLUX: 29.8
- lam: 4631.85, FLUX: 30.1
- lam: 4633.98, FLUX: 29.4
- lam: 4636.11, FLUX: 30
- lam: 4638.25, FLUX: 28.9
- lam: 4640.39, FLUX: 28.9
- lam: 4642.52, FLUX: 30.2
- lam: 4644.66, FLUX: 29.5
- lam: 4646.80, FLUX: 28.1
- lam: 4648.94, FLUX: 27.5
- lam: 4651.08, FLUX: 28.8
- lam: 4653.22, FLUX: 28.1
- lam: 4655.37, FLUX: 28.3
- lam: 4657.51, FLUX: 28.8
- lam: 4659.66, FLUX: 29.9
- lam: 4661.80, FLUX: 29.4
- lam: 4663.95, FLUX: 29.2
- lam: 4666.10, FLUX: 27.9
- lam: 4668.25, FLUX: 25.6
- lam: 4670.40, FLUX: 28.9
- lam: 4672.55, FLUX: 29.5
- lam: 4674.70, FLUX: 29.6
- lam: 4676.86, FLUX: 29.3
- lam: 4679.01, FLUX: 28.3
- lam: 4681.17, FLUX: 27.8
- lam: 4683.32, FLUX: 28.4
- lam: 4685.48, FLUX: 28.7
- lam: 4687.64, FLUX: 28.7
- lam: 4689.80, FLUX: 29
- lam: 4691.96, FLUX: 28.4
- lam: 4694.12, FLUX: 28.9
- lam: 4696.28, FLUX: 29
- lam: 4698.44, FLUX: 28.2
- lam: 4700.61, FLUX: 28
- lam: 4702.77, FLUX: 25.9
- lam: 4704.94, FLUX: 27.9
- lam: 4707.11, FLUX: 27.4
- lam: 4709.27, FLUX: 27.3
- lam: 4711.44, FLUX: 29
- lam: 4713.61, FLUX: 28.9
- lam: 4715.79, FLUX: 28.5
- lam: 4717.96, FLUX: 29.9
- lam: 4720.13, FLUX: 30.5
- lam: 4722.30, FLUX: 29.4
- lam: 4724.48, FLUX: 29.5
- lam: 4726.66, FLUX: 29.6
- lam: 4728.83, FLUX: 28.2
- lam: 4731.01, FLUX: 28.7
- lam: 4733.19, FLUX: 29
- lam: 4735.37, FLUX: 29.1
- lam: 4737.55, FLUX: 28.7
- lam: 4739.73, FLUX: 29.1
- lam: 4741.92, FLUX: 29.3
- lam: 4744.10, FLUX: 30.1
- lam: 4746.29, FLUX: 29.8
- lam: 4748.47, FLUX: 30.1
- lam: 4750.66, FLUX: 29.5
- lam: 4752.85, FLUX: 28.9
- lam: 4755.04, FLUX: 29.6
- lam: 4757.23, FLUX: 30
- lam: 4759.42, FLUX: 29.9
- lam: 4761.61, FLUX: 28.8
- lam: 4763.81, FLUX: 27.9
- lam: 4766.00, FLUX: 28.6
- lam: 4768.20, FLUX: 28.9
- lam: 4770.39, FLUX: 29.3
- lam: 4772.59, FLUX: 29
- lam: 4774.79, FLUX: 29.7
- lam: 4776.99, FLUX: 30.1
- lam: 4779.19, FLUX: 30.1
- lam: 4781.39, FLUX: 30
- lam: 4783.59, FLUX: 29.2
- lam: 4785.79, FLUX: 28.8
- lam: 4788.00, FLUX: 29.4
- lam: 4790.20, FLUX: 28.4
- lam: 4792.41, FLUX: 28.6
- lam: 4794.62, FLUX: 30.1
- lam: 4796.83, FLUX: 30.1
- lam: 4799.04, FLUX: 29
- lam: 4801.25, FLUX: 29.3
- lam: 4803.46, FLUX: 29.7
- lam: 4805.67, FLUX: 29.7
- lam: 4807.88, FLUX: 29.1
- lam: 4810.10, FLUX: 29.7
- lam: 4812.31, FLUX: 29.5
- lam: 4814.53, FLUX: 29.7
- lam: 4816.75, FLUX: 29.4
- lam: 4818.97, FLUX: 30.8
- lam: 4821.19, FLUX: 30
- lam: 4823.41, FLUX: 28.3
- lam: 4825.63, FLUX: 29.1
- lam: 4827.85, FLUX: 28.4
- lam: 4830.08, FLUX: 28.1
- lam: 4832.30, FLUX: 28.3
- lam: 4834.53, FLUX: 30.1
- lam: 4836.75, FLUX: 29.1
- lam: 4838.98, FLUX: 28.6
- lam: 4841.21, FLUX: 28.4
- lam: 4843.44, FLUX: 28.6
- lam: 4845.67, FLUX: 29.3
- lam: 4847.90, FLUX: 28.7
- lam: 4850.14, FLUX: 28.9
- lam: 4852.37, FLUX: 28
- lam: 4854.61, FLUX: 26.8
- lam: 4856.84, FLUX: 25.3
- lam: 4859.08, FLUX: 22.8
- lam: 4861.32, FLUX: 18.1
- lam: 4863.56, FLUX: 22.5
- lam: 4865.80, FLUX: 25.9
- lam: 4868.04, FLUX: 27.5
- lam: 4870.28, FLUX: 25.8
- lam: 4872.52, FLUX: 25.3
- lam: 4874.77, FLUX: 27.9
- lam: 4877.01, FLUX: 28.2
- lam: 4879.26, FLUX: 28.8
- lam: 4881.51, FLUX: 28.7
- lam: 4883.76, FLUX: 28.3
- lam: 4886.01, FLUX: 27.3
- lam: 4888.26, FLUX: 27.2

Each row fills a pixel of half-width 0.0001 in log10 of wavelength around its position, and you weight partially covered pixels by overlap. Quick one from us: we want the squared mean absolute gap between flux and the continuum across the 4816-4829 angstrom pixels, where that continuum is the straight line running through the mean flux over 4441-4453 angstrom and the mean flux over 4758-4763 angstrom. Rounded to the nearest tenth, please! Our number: 0.7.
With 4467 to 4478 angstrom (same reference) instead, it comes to 0.9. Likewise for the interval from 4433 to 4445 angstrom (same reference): 2.8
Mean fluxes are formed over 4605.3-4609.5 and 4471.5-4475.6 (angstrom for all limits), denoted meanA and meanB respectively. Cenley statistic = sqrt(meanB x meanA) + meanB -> 58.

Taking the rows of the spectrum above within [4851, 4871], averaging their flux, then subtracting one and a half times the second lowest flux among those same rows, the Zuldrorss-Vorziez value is -9.0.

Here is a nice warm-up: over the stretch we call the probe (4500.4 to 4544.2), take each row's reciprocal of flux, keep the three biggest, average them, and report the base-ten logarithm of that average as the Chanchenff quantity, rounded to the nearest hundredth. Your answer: -1.41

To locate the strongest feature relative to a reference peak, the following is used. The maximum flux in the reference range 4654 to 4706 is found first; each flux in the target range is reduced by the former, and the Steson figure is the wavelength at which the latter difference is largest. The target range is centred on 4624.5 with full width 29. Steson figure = 4610.56 angstrom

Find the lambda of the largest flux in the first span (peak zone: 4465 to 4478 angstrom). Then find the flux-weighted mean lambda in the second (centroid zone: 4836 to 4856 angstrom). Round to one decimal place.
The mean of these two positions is 4661.1 angstrom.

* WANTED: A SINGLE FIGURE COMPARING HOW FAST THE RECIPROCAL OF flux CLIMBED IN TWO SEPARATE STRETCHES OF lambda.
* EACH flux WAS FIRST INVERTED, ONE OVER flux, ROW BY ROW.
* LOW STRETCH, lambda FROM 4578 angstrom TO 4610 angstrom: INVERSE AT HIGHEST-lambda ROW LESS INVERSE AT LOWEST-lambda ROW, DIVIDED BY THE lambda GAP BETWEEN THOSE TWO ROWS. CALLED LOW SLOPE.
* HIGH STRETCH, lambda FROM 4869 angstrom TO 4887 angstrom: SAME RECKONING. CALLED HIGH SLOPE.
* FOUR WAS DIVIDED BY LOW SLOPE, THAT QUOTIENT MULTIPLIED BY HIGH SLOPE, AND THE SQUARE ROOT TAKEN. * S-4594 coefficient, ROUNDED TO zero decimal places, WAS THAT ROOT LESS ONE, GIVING 2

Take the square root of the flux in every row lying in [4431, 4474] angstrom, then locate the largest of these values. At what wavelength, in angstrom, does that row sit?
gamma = 4439.70 angstrom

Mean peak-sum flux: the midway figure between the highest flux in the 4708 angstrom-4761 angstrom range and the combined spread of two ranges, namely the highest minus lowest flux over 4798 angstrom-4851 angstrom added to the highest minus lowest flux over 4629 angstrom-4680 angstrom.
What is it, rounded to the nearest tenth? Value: 18.9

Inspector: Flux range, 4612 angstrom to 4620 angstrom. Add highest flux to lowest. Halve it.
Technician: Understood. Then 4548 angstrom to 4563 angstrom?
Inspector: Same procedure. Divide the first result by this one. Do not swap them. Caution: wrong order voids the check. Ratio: 1.05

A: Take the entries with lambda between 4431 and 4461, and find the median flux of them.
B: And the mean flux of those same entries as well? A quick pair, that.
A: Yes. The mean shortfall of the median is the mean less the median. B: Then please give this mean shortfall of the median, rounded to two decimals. 0.30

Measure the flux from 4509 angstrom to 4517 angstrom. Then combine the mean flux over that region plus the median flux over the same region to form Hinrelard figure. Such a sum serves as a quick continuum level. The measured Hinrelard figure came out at 61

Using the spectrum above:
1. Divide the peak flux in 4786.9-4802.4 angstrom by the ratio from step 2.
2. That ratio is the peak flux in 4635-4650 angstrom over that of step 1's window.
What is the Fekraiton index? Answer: 30.0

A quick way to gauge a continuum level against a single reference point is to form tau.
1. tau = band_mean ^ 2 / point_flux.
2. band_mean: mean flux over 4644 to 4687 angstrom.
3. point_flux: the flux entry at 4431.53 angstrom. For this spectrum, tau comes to 30.7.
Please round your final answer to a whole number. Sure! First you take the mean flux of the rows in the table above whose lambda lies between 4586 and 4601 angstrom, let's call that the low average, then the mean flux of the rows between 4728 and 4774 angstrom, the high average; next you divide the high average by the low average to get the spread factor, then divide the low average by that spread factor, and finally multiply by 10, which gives 282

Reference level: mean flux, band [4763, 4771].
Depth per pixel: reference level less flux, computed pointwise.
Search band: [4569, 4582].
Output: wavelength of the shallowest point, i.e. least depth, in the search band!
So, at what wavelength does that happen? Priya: 4576.72 angstrom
